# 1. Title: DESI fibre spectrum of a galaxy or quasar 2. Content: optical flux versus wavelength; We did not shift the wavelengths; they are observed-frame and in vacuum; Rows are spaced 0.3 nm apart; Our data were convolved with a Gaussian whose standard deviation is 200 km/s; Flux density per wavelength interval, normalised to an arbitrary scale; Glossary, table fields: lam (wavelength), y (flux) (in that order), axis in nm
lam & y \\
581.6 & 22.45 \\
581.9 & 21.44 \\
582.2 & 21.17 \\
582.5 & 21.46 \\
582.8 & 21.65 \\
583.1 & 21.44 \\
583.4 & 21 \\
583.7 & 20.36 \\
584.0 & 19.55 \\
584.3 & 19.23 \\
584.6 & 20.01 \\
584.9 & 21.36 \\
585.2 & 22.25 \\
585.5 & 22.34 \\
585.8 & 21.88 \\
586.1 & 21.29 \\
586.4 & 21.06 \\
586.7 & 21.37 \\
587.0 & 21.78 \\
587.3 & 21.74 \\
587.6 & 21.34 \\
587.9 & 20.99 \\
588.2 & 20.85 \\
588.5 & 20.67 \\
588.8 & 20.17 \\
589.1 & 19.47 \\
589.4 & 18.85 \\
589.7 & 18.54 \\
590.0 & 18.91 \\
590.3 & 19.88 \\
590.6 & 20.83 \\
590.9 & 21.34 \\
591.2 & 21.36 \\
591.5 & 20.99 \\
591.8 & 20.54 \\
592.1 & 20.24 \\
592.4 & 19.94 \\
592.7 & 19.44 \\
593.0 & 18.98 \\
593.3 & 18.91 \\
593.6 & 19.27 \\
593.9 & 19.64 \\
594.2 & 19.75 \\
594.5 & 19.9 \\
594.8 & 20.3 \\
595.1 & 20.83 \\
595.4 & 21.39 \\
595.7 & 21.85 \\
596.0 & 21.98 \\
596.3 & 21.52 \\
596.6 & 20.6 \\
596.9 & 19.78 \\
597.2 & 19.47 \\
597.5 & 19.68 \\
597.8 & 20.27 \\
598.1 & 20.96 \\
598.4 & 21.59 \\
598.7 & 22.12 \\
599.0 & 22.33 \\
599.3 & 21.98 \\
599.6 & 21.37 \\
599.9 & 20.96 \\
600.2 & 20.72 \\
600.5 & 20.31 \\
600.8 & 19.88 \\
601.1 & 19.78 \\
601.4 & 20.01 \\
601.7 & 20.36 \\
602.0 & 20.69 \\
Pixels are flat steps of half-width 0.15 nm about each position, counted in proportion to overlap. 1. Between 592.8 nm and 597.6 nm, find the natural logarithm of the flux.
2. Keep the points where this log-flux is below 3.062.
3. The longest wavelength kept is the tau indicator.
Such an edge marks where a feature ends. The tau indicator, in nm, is 597.5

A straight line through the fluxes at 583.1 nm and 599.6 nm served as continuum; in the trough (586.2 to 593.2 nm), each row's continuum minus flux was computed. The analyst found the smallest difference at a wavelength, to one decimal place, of 587.0 nm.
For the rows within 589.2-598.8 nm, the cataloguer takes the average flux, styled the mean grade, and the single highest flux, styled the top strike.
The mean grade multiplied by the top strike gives 449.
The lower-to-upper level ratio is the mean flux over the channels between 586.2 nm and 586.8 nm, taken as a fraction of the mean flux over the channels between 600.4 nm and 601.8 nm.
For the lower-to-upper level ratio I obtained 1.06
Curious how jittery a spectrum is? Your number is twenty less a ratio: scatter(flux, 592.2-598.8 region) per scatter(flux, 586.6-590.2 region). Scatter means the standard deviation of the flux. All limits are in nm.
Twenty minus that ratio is 19.1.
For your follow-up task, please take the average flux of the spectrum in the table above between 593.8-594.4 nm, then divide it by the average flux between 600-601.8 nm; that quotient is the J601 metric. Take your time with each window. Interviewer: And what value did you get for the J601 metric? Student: 0.98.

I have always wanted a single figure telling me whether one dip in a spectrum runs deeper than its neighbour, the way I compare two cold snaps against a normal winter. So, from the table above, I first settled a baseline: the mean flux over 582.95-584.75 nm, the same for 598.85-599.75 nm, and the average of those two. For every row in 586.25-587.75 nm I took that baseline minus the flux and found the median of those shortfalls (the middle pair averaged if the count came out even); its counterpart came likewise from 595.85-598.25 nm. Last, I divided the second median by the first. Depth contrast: -2.2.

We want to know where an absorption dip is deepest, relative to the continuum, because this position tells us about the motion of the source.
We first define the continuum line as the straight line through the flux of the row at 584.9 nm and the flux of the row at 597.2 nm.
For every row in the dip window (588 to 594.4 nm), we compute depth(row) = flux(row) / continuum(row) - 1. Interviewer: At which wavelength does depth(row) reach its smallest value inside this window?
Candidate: 589.7 nm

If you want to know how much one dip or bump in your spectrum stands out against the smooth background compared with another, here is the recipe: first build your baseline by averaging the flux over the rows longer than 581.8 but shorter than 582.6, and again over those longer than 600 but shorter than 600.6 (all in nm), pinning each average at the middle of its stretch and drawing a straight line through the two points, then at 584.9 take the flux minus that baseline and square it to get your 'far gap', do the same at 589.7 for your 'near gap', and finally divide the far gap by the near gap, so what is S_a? 0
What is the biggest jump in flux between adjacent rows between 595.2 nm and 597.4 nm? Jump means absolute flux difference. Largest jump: 0.9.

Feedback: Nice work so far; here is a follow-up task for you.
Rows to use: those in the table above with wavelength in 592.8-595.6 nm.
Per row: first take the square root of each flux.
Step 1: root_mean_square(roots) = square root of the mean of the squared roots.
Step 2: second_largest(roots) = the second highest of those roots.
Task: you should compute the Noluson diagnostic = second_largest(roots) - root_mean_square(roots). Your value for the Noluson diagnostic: 0.10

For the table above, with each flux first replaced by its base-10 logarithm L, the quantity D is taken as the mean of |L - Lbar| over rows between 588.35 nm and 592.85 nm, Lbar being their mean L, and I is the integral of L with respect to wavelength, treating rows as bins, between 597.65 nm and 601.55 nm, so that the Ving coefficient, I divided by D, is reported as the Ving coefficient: 322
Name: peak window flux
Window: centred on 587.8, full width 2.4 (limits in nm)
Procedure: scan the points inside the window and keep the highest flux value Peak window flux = 21.78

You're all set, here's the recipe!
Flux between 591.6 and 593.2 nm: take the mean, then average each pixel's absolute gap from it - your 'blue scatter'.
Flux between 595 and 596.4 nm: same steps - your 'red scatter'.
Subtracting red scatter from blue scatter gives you 0.17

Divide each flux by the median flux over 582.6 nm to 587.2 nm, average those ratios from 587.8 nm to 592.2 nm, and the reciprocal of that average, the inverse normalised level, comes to 1.06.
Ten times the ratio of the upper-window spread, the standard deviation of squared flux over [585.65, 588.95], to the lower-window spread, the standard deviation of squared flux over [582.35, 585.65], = 5.0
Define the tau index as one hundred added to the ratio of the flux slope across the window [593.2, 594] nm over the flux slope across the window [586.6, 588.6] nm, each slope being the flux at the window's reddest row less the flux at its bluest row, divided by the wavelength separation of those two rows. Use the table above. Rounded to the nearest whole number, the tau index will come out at 97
